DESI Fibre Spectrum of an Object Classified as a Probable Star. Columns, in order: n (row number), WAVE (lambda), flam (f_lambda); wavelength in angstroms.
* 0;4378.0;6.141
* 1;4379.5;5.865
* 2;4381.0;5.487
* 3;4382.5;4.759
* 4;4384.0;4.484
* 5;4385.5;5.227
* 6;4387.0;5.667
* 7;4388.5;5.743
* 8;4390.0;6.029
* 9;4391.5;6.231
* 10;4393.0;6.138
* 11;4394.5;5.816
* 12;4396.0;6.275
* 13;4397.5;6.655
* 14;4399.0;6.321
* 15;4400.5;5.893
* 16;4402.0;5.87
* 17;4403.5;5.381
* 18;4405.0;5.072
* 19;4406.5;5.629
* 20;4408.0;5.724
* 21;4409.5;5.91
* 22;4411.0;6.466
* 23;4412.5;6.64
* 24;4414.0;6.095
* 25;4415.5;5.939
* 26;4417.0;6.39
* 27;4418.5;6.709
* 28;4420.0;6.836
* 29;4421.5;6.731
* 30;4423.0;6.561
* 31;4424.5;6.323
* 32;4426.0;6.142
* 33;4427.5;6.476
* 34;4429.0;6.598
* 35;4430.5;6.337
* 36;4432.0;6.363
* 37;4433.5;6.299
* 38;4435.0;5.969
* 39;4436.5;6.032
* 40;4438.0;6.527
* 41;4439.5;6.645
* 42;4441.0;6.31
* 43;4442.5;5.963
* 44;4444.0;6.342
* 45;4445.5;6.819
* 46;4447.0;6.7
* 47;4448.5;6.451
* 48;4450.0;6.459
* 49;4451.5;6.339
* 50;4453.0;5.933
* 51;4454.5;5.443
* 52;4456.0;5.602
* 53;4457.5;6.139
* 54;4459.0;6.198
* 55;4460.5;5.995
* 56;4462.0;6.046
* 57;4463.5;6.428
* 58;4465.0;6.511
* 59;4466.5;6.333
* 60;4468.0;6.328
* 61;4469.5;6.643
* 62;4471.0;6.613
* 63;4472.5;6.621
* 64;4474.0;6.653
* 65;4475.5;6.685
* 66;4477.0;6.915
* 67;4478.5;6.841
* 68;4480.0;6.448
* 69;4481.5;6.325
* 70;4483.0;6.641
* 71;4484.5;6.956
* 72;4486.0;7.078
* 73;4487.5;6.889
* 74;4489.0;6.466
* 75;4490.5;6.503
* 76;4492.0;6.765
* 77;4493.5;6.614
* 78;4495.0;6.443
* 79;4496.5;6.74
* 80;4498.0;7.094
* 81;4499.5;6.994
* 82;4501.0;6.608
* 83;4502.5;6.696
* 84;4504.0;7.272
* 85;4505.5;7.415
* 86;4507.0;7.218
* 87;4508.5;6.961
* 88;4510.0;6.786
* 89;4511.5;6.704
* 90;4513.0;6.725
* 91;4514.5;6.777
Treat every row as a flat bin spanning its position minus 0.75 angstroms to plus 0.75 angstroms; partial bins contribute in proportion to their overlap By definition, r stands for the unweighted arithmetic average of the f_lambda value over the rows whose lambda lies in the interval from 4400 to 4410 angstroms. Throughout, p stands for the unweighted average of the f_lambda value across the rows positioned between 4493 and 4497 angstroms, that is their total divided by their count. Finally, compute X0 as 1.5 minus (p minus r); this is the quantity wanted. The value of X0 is 0.54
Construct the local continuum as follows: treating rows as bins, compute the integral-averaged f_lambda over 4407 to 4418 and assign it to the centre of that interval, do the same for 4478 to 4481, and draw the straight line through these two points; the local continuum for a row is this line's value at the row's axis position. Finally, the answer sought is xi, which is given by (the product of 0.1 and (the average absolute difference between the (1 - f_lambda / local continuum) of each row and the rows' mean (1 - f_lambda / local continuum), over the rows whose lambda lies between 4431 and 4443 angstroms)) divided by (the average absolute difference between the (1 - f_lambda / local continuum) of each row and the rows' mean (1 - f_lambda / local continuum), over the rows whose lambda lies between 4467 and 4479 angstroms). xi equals 0.23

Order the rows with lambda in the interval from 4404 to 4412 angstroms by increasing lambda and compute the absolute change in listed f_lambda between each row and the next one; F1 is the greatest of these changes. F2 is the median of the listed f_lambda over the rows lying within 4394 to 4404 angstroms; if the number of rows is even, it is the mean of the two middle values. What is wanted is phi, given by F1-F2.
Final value -5.3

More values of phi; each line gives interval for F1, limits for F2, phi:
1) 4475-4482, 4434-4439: -5.6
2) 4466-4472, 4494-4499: -6.4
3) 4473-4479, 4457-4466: -5.9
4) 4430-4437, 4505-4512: -6.6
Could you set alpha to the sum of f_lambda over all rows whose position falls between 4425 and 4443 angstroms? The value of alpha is 76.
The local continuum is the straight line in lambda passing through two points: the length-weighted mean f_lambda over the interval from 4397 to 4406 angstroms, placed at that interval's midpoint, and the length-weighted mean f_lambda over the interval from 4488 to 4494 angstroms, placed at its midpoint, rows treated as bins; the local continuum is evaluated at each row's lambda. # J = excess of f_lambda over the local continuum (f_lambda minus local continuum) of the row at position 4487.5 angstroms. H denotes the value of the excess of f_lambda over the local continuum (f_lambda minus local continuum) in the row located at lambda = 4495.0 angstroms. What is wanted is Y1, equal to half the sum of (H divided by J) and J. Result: -0.14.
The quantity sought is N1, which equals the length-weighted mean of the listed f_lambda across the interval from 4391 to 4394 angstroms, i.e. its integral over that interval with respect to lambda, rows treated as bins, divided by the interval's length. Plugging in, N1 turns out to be 6.15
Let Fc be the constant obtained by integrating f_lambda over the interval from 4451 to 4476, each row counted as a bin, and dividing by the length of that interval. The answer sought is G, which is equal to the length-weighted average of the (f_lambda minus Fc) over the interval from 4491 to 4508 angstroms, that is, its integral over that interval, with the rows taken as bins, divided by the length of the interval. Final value 0.63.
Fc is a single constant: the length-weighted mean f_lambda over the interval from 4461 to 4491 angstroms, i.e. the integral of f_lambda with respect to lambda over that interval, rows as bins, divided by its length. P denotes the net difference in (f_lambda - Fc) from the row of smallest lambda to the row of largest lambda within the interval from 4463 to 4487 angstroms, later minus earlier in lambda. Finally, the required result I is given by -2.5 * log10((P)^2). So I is 0.9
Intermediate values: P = 0.65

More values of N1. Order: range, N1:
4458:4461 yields 6.11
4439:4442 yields 6.42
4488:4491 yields 6.52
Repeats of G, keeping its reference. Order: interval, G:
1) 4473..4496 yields 0.42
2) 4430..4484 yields 0.10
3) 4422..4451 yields 0.13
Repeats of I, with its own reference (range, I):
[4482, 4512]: 6.0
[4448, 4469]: 4.6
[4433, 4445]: 6.8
